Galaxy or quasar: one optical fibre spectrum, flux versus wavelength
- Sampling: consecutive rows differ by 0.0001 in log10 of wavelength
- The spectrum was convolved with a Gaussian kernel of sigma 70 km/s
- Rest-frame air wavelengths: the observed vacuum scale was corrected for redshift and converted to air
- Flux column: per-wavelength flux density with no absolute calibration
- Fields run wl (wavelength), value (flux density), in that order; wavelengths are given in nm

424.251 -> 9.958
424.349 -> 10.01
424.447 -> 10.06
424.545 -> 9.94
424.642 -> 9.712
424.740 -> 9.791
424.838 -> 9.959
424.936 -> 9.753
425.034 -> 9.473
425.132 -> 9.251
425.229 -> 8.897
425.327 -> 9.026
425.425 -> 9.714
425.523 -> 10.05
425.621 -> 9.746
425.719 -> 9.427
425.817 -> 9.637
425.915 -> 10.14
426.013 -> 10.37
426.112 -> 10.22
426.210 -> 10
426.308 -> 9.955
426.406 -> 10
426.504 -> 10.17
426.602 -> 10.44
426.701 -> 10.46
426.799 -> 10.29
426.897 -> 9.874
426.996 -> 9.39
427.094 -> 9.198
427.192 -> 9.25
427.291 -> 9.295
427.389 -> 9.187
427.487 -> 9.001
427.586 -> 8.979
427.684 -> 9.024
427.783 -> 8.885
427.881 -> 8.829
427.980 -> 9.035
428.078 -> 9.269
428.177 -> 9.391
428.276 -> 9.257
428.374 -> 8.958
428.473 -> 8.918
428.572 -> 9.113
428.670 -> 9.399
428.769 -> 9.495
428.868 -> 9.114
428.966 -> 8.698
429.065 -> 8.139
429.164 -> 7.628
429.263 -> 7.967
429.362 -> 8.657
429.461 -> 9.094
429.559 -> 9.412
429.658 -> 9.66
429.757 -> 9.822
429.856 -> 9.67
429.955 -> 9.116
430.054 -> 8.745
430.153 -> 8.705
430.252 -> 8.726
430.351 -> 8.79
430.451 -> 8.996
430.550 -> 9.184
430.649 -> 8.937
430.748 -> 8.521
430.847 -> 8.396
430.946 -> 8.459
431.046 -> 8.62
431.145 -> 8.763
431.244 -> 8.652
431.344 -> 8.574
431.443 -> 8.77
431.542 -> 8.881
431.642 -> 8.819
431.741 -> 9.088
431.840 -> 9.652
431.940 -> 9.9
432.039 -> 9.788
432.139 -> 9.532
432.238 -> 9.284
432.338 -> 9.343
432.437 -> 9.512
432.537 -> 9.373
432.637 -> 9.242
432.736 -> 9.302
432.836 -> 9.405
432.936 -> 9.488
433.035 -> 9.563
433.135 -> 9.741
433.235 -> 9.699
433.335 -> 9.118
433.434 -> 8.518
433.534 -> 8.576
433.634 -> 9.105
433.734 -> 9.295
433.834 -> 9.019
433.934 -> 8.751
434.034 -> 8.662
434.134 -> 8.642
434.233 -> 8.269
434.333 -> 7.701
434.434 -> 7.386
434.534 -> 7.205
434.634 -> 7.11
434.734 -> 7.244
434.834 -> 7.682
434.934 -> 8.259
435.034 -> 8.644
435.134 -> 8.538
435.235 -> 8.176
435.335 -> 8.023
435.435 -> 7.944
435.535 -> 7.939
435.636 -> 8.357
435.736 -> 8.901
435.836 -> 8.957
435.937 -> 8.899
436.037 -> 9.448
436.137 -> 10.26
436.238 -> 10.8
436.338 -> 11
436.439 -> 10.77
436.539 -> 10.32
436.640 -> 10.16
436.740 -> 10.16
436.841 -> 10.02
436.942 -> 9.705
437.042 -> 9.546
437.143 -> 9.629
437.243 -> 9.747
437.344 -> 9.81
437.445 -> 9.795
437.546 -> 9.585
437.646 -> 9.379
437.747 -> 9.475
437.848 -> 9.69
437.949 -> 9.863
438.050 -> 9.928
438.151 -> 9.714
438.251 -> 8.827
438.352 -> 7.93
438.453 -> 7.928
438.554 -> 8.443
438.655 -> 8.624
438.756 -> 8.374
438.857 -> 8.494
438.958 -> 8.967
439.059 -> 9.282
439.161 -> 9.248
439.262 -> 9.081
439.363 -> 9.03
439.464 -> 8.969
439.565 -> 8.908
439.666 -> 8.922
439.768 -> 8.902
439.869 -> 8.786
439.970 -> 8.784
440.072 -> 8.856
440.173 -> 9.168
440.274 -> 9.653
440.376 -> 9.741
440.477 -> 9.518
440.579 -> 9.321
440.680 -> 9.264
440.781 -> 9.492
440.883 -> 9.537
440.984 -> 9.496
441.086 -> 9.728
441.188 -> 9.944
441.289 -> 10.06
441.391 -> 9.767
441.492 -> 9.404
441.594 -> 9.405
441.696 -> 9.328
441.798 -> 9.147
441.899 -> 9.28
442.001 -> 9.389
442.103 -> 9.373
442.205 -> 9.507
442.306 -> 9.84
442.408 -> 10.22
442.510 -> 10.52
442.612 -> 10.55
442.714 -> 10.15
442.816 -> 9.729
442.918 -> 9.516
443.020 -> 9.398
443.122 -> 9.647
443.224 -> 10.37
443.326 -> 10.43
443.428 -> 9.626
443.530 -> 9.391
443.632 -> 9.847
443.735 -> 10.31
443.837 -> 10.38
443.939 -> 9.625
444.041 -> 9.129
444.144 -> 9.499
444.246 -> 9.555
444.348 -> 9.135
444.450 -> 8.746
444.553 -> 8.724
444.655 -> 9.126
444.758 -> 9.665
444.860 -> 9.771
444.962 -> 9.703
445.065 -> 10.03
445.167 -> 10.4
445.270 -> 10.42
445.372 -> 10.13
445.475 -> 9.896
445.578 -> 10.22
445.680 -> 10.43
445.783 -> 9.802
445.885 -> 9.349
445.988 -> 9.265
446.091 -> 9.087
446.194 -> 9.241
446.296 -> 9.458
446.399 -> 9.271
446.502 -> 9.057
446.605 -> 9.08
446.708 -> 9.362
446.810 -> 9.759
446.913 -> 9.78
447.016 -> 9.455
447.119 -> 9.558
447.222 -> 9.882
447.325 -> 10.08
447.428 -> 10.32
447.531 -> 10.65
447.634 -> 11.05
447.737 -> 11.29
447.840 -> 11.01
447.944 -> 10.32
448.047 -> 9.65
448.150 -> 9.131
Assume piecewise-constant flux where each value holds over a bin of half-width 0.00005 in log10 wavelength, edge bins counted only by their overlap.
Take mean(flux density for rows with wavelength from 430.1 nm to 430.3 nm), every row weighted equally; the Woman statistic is 8.7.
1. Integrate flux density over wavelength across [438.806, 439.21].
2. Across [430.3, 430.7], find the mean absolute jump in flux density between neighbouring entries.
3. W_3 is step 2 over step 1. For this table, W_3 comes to 0.059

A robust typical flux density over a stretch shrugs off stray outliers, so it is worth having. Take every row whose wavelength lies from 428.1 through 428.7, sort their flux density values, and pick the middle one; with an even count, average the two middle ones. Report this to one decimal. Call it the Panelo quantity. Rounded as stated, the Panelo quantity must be 9.2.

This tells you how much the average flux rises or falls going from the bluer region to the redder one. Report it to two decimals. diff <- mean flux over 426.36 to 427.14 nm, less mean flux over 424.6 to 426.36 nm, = 0.25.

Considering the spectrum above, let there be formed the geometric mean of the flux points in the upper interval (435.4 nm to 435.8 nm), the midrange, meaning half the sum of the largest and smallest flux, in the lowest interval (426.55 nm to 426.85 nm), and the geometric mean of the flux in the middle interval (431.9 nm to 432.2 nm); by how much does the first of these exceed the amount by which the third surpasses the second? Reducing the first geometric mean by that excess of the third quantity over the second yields 8.9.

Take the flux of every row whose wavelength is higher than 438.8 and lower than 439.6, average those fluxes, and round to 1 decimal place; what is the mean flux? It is 9.0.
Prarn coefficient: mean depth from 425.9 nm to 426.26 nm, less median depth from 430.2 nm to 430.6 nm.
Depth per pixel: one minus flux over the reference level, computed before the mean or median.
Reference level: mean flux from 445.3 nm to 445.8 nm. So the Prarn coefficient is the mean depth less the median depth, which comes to -0.13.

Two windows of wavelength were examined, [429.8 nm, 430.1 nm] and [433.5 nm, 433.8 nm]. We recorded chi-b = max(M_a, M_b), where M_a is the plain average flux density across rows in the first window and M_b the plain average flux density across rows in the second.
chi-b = 9.2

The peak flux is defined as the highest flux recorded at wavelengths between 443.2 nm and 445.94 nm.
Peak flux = 10.43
